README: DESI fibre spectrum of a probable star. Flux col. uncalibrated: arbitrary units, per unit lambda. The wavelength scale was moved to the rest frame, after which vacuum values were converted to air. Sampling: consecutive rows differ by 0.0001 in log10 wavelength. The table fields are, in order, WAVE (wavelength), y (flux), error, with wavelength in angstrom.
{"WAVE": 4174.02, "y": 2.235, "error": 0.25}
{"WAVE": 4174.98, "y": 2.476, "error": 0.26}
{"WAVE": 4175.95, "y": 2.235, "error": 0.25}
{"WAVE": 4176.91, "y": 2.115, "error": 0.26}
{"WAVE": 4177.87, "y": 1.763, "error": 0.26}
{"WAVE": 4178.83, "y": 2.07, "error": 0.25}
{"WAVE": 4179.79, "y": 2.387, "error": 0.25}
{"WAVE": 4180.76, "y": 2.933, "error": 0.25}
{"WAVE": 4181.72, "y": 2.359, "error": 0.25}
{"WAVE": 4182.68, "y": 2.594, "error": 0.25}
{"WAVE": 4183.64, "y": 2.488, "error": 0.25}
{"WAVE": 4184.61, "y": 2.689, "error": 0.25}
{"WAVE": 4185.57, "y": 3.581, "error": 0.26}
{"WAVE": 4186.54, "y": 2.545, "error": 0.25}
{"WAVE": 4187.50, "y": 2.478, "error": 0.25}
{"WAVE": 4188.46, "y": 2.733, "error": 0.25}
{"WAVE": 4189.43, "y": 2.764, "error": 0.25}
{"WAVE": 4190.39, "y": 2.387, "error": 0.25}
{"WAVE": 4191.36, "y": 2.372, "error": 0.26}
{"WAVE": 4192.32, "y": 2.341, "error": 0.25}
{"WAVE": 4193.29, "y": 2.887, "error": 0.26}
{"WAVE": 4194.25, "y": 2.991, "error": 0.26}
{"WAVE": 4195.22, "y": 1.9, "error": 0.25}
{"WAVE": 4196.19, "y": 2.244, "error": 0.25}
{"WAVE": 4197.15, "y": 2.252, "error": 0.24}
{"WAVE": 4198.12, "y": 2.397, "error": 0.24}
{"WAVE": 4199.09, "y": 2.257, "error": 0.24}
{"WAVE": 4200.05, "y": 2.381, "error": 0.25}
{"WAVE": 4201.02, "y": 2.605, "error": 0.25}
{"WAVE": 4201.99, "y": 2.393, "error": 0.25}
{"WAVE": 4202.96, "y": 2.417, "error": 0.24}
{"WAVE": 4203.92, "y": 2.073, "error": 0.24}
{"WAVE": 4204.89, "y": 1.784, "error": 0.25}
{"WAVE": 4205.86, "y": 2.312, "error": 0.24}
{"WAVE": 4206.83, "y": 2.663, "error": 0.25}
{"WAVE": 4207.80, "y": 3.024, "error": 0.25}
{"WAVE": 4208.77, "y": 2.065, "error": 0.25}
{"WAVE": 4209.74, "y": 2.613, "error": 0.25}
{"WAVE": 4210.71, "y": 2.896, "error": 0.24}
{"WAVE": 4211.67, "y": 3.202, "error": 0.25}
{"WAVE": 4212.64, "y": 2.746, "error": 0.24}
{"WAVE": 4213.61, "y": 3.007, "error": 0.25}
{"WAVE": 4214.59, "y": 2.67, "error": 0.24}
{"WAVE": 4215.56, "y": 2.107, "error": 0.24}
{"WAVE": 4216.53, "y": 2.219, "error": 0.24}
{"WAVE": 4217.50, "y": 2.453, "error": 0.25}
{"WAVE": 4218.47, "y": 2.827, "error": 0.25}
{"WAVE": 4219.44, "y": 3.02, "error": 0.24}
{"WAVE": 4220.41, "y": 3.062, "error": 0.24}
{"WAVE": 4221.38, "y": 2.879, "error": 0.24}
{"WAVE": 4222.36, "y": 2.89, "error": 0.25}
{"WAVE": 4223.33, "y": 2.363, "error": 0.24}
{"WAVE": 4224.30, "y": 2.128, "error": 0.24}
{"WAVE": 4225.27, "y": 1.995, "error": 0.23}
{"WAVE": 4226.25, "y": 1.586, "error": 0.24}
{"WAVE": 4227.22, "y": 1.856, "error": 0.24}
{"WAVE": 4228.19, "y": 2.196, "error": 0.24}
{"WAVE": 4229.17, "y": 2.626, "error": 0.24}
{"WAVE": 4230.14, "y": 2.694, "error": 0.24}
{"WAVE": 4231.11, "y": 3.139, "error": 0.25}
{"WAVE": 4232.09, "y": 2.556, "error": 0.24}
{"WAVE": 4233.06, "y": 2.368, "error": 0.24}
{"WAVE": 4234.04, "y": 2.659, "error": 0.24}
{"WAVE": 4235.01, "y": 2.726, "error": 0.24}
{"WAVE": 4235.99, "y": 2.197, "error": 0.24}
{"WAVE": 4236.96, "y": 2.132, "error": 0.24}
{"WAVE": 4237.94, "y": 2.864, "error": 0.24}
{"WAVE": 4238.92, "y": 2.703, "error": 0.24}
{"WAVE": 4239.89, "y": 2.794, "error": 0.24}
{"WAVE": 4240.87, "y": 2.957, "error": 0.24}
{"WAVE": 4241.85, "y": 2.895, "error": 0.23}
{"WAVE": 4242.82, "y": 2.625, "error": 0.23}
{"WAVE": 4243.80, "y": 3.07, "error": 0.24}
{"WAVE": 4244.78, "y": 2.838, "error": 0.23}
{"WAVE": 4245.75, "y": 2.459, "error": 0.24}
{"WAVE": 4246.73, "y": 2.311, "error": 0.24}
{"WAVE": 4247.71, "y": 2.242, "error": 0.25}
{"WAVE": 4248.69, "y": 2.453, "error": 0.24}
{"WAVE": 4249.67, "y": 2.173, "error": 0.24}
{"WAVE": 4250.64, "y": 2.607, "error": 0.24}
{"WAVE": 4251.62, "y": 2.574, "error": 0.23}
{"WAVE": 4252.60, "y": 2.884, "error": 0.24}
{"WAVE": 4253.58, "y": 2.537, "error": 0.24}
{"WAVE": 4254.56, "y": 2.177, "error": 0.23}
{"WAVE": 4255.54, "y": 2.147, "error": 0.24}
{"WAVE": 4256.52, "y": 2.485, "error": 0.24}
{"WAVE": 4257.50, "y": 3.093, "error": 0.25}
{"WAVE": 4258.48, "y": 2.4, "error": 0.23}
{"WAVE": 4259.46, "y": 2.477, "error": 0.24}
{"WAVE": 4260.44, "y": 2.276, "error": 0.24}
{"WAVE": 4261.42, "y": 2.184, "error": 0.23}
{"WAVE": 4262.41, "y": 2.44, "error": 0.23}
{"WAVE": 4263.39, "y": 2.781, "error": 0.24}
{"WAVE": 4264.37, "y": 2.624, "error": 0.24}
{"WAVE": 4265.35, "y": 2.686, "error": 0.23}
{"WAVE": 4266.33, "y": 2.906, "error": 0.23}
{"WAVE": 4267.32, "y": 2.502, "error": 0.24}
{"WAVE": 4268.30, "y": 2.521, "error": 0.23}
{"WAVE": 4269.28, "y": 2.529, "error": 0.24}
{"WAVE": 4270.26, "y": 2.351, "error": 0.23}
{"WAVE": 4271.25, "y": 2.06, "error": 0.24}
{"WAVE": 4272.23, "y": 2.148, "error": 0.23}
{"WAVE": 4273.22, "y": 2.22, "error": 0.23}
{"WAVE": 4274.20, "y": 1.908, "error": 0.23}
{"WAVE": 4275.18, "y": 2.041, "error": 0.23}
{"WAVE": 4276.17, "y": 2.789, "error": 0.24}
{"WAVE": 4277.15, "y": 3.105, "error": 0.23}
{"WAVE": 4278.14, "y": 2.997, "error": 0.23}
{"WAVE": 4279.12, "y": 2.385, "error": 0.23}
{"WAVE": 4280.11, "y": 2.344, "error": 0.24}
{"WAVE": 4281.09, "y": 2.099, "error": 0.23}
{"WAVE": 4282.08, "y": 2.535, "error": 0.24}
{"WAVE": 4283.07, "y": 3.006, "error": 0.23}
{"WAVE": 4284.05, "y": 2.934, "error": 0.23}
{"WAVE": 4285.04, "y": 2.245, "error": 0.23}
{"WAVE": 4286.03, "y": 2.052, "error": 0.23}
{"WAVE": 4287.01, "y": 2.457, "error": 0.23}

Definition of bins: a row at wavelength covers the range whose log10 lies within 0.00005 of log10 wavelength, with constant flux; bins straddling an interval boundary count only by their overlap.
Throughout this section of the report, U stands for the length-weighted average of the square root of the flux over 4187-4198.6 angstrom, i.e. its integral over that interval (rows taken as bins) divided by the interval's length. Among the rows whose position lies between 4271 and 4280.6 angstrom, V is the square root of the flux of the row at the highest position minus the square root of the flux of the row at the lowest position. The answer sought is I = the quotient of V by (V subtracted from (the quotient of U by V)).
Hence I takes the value 0.006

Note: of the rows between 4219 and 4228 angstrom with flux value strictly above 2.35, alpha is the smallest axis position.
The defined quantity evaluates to 4219.44 angstrom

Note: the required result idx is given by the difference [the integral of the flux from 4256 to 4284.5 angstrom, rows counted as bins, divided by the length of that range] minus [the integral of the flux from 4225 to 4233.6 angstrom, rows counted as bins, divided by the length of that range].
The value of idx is 0.17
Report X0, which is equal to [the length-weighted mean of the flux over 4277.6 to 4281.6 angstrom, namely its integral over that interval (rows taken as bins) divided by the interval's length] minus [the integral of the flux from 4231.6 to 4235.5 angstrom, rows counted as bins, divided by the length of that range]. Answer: -0.12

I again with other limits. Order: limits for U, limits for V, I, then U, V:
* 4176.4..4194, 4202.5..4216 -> 0.007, 1.59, -0.10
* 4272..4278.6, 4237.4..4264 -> 0.000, 1.56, -0.02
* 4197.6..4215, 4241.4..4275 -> 0.069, 1.58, -0.32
